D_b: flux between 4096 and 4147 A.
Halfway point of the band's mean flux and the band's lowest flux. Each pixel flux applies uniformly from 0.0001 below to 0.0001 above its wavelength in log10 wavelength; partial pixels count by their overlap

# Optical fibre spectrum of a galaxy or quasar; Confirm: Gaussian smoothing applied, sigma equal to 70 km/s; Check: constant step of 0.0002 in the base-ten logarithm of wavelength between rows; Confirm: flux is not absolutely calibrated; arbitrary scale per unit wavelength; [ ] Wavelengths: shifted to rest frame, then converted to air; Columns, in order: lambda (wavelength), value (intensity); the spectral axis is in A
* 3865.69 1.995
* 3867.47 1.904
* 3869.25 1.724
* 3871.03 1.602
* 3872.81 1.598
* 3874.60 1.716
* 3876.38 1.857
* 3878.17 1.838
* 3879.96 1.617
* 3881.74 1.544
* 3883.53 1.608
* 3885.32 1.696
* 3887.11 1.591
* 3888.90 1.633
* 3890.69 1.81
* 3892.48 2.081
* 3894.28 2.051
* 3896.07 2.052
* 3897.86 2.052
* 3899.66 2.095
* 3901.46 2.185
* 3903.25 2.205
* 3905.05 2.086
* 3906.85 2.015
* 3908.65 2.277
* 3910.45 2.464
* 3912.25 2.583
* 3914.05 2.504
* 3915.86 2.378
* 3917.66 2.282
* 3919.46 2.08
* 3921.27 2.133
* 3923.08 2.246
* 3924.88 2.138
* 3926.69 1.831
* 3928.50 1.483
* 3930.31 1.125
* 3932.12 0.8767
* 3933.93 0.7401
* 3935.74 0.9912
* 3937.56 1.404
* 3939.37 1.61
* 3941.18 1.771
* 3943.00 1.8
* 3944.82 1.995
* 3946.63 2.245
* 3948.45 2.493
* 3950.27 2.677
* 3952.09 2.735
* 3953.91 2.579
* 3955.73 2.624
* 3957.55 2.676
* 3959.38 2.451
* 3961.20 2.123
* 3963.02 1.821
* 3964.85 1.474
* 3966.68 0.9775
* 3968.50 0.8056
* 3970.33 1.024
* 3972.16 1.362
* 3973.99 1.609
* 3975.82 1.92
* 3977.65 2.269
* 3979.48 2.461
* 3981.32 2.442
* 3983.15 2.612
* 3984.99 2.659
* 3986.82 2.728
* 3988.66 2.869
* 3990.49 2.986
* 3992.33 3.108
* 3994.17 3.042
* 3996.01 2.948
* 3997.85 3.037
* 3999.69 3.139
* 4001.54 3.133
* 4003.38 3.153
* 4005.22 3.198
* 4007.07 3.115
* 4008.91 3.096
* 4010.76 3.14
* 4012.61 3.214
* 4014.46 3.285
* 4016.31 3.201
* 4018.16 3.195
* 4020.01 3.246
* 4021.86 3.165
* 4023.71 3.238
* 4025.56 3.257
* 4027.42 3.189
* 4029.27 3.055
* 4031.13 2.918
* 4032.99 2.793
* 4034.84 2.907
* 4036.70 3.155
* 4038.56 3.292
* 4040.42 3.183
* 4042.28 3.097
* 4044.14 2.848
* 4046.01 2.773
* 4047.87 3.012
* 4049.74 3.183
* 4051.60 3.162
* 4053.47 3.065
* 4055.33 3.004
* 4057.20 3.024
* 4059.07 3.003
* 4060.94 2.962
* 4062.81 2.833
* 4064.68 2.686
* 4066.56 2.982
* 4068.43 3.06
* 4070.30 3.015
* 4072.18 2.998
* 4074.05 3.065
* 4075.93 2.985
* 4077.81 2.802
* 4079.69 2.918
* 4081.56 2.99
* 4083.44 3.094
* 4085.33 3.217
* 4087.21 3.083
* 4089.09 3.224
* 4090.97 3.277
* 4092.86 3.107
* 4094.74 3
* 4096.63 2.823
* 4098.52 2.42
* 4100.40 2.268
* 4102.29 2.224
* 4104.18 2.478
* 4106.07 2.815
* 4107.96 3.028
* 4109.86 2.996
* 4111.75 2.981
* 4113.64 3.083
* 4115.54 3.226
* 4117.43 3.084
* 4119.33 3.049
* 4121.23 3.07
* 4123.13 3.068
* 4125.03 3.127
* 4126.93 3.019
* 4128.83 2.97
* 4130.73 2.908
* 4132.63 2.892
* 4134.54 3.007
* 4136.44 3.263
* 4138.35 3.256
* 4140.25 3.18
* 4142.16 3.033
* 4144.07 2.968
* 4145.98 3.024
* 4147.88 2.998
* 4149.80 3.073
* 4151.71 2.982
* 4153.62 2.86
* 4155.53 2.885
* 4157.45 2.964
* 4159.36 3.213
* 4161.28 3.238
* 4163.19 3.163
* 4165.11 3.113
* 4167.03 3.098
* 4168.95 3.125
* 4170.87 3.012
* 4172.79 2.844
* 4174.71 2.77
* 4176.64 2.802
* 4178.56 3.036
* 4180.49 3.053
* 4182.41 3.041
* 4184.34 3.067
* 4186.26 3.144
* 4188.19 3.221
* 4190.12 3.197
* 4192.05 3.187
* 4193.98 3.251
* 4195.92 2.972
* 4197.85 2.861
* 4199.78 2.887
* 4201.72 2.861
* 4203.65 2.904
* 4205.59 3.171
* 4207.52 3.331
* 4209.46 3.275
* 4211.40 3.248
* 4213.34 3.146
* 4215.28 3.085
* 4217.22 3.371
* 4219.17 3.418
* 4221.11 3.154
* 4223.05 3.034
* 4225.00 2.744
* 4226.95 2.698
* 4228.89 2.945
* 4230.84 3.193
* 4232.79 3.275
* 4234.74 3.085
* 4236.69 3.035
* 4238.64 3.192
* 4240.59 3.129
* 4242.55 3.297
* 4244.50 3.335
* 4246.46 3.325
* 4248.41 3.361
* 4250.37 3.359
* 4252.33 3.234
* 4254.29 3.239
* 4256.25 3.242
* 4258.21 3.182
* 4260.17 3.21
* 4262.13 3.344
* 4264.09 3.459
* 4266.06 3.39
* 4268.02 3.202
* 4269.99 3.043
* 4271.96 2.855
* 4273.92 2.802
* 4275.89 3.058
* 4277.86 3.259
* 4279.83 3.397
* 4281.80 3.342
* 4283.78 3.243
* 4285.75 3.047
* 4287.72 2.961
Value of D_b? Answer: 2.58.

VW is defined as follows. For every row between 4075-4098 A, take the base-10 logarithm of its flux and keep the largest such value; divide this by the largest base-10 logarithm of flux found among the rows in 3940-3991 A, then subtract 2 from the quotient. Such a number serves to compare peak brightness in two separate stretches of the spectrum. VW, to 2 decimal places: -0.91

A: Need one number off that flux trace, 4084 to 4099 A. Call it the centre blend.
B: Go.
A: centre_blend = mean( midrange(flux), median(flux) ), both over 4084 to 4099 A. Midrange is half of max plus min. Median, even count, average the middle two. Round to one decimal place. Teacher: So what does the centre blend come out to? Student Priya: 3.0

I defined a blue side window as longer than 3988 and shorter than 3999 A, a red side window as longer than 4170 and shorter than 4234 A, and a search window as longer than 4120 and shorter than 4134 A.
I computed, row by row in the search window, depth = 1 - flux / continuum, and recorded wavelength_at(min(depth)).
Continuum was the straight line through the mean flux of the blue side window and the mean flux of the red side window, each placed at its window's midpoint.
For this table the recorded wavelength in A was 4125.03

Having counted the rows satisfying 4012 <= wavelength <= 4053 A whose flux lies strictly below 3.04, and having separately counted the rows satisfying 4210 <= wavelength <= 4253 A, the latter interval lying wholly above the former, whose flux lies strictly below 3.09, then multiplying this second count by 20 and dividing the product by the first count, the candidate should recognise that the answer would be 23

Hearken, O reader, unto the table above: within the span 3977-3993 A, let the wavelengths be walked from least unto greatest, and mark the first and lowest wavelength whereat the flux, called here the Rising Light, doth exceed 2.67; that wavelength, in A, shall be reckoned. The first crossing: 3986.82 A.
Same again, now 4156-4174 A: 4157.45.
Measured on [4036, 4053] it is 4036.70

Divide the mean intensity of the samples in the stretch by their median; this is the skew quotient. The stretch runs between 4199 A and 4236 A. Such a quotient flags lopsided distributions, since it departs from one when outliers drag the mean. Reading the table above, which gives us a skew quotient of 0.984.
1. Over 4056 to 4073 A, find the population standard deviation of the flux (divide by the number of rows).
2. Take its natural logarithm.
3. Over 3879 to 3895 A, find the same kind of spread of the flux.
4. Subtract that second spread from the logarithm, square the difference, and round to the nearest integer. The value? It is 6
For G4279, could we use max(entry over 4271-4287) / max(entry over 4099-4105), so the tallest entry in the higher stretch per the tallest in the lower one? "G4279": 1.37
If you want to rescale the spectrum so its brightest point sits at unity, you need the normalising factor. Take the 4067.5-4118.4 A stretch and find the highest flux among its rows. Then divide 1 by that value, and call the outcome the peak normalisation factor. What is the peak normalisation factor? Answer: 0.305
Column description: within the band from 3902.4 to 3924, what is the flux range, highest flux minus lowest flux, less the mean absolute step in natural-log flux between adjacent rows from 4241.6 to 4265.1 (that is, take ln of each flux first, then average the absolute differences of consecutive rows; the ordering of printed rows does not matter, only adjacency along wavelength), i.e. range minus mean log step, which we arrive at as 0.55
